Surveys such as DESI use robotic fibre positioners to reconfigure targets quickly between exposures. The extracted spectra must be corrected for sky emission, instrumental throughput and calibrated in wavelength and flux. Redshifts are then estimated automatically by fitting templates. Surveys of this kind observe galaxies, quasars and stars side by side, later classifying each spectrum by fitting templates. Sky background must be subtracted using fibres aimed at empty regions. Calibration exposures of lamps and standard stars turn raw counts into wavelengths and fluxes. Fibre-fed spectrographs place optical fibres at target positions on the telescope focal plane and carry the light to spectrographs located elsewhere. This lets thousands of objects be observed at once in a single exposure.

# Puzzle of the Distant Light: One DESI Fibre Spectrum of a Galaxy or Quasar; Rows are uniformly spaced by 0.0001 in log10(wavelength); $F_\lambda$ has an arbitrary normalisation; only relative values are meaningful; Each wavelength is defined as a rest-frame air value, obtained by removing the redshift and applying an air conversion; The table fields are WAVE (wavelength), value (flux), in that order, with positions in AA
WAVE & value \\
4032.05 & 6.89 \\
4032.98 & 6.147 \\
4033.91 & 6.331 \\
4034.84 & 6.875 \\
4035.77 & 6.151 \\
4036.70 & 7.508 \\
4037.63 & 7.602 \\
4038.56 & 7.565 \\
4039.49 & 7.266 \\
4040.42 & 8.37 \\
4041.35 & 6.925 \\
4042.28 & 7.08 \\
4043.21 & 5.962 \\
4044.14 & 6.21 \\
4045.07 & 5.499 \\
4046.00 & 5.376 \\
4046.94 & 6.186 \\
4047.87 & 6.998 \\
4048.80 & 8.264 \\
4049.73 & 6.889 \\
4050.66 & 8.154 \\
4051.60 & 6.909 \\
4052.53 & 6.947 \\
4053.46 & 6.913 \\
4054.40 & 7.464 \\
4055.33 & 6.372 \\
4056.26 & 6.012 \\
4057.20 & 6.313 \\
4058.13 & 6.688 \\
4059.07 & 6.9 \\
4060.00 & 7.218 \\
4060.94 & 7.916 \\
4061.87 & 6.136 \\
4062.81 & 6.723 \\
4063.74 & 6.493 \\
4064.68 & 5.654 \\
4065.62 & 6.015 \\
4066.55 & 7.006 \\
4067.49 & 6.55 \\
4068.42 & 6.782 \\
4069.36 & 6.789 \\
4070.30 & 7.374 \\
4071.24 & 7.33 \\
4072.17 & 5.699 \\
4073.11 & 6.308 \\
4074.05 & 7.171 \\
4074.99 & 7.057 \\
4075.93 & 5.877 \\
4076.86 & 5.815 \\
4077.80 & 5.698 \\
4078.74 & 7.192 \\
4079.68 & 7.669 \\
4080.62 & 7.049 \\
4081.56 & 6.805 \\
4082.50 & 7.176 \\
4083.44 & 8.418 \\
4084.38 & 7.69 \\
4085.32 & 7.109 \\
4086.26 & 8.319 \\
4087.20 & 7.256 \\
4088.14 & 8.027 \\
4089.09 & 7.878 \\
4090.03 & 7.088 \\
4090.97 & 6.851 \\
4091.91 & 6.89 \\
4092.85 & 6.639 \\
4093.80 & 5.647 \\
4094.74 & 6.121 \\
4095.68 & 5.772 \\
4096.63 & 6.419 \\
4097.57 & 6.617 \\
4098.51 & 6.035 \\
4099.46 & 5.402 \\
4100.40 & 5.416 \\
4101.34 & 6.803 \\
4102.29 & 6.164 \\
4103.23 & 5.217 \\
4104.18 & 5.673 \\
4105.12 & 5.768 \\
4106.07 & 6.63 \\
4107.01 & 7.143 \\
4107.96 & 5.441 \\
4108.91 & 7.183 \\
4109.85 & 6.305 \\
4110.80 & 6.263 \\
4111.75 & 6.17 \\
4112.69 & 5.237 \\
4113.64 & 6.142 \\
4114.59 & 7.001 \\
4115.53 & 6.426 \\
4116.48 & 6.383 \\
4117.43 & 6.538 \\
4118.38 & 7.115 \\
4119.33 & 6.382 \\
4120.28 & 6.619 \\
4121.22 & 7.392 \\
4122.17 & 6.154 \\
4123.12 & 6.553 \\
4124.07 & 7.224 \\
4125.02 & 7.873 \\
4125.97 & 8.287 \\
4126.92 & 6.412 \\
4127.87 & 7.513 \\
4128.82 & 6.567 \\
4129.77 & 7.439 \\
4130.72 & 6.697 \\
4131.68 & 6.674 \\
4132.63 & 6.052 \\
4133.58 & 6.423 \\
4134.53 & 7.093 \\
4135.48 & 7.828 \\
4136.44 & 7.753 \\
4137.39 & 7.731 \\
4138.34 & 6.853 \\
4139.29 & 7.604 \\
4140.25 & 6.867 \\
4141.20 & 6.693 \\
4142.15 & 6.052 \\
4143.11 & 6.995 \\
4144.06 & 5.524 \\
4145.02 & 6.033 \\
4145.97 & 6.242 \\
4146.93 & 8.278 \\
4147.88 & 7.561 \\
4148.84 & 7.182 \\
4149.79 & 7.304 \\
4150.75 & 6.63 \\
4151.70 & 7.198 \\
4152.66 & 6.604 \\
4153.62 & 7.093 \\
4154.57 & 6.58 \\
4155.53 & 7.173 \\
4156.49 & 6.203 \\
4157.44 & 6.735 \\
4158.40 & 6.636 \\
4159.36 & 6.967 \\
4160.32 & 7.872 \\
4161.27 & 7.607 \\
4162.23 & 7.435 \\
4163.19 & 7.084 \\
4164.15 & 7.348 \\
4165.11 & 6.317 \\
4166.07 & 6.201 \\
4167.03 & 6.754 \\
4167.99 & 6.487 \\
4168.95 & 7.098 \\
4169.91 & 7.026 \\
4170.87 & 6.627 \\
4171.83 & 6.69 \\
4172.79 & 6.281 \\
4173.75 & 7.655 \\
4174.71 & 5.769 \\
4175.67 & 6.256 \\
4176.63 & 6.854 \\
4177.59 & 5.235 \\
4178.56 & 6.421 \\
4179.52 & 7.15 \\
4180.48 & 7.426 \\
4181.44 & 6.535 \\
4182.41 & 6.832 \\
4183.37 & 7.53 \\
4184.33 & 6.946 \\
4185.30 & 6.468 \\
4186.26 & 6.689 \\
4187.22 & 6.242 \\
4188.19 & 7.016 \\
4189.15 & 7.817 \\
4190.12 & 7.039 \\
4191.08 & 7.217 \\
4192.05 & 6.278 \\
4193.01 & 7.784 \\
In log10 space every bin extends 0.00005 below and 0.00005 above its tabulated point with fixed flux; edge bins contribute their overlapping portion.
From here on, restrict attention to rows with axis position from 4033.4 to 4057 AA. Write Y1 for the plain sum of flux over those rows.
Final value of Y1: 172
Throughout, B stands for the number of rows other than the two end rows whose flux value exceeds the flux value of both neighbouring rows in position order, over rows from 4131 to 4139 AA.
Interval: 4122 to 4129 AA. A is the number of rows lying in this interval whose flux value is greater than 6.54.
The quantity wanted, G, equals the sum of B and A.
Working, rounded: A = 6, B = 1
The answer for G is 7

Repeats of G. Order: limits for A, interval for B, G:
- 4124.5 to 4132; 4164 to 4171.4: 9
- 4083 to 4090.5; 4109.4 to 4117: 9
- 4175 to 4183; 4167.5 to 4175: 7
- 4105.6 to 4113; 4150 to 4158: 6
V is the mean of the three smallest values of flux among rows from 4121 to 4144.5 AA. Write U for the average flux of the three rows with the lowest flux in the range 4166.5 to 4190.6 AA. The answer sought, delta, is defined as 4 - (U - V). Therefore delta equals 4.1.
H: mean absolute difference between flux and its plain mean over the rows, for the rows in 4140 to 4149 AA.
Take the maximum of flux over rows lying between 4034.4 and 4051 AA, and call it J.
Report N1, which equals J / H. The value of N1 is 13.2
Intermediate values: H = 0.63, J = 8.37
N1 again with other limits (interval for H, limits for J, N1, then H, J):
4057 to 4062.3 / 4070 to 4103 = 17.4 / 0.48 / 8.418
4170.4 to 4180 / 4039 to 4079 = 16.7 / 0.50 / 8.37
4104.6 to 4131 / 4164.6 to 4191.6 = 14.7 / 0.53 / 7.817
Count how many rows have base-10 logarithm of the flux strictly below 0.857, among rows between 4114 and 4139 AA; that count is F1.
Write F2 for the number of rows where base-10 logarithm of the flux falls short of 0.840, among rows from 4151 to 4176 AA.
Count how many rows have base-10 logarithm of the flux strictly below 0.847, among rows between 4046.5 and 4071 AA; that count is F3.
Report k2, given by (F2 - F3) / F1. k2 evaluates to -0.353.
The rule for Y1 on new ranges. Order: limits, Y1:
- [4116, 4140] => 175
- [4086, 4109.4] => 162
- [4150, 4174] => 172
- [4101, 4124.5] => 160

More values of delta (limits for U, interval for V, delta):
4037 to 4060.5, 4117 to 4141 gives 4.6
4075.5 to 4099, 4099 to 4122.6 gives 3.6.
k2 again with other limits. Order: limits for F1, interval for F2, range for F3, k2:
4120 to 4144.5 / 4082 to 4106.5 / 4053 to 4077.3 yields -0.125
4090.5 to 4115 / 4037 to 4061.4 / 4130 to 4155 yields -0.077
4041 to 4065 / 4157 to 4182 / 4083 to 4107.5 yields -0.095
